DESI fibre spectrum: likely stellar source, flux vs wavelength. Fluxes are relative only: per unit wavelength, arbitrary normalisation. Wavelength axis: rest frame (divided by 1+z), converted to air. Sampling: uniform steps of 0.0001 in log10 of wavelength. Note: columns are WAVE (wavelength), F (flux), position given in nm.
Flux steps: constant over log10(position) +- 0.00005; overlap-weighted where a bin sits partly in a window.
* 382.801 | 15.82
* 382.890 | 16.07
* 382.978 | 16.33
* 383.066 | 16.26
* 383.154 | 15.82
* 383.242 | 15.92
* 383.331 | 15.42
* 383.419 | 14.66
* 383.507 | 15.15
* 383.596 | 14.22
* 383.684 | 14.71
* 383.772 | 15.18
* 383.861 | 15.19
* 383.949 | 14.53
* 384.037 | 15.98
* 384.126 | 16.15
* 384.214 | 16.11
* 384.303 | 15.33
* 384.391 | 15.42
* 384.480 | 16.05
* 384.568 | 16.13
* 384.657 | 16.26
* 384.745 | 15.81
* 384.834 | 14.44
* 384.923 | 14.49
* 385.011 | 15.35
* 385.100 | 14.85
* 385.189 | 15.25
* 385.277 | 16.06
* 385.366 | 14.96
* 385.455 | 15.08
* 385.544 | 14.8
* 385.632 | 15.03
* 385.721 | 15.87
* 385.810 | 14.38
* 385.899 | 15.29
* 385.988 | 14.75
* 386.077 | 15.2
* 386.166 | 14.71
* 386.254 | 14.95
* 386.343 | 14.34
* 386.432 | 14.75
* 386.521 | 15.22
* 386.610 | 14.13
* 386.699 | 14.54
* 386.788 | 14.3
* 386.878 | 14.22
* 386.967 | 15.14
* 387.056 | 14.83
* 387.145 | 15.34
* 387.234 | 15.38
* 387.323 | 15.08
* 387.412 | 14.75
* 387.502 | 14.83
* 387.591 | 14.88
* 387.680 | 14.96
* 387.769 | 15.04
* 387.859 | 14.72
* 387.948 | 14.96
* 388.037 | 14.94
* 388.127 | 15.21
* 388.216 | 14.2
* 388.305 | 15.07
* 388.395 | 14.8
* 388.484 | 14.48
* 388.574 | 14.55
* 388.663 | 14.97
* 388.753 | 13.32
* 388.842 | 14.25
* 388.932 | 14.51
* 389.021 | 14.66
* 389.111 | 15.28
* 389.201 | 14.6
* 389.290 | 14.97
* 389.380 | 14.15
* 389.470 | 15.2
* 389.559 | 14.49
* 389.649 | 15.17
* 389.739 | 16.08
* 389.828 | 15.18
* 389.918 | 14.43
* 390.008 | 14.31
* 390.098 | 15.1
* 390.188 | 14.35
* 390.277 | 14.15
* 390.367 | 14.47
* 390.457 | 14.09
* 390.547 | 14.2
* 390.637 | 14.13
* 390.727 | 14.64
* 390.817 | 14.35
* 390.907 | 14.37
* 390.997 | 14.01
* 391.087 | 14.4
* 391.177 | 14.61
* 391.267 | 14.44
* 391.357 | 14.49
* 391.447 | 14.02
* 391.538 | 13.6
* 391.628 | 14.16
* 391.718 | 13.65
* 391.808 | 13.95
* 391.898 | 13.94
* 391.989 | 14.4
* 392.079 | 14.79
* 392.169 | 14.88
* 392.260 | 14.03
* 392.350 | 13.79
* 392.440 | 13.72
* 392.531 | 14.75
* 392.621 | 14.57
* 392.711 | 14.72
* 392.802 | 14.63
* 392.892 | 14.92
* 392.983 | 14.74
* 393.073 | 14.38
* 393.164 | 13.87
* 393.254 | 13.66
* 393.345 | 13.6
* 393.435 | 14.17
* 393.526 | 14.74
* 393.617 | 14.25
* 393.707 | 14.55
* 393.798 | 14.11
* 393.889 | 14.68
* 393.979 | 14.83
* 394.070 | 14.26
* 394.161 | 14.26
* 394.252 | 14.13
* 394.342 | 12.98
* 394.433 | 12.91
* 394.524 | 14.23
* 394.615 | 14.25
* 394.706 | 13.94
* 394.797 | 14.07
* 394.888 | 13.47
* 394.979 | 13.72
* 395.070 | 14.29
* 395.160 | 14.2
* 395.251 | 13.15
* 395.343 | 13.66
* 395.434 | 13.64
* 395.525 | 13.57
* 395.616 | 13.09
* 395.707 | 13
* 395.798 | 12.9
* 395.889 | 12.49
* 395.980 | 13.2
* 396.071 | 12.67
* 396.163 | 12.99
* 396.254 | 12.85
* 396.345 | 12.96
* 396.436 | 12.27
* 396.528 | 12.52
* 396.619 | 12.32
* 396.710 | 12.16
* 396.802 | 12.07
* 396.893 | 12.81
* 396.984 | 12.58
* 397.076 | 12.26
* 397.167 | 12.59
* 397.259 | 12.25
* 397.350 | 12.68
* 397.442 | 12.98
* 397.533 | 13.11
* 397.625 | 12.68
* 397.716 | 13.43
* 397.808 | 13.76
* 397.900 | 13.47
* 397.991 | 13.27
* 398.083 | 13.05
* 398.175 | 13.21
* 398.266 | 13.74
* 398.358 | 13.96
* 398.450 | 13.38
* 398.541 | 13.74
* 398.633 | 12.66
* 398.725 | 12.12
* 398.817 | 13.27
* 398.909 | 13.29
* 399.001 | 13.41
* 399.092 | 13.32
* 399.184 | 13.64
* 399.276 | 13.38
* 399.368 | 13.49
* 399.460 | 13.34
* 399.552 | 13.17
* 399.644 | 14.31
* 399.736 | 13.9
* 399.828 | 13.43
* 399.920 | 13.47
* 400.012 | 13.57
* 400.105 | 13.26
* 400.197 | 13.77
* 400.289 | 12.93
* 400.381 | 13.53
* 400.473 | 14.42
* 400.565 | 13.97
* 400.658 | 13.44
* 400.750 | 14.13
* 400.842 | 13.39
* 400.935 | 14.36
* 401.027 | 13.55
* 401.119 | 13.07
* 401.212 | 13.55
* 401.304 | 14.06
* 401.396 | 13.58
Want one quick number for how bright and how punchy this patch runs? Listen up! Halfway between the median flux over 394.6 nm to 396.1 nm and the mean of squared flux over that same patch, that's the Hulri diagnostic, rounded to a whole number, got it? 98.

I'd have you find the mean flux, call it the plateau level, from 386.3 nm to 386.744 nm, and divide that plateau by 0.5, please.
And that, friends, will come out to 29.2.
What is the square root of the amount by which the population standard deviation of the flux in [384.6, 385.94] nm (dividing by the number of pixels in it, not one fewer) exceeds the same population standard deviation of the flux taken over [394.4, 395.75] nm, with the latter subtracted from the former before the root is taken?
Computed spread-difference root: 0.32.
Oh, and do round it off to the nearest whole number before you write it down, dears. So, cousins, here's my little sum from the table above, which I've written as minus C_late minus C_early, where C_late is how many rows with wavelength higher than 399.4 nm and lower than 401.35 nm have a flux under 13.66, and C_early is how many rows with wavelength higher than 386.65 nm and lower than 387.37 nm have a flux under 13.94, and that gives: -13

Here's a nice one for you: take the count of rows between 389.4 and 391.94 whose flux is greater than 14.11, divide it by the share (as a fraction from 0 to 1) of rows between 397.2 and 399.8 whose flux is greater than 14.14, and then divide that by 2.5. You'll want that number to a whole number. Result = 235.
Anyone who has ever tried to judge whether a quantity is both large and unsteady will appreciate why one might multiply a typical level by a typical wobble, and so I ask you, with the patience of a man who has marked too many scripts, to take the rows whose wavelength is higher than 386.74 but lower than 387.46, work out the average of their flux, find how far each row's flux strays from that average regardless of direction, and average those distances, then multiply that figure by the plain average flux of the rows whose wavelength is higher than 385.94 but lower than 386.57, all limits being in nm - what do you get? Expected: 5.3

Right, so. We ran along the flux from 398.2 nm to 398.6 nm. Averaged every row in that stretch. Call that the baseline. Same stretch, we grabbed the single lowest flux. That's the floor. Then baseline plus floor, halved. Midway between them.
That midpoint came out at 13.5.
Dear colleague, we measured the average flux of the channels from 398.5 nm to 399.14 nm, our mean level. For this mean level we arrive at 13.1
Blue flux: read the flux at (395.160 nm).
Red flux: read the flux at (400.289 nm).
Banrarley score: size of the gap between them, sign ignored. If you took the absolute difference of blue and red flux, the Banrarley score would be 1.3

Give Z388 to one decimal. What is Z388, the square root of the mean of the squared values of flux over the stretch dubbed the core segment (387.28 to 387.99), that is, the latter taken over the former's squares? 14.9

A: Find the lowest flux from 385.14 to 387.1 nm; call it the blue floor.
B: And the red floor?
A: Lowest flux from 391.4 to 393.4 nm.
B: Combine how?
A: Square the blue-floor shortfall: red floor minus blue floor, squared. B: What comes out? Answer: 0.3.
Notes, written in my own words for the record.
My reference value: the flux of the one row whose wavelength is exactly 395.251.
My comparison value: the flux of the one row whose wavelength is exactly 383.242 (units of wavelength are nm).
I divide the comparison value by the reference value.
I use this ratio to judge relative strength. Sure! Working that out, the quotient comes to 1.21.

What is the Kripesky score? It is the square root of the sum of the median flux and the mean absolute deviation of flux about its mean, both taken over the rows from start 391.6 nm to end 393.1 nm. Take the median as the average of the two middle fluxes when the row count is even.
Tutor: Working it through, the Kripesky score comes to 3.84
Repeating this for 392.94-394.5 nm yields 3.83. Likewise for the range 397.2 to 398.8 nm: 3.69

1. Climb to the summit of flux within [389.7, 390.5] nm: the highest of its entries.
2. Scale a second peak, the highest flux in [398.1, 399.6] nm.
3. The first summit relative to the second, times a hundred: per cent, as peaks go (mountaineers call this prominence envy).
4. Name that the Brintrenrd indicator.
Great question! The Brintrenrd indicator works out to 115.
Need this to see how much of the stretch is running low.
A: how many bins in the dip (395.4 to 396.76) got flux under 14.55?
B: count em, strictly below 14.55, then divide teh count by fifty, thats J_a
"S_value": 0.30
